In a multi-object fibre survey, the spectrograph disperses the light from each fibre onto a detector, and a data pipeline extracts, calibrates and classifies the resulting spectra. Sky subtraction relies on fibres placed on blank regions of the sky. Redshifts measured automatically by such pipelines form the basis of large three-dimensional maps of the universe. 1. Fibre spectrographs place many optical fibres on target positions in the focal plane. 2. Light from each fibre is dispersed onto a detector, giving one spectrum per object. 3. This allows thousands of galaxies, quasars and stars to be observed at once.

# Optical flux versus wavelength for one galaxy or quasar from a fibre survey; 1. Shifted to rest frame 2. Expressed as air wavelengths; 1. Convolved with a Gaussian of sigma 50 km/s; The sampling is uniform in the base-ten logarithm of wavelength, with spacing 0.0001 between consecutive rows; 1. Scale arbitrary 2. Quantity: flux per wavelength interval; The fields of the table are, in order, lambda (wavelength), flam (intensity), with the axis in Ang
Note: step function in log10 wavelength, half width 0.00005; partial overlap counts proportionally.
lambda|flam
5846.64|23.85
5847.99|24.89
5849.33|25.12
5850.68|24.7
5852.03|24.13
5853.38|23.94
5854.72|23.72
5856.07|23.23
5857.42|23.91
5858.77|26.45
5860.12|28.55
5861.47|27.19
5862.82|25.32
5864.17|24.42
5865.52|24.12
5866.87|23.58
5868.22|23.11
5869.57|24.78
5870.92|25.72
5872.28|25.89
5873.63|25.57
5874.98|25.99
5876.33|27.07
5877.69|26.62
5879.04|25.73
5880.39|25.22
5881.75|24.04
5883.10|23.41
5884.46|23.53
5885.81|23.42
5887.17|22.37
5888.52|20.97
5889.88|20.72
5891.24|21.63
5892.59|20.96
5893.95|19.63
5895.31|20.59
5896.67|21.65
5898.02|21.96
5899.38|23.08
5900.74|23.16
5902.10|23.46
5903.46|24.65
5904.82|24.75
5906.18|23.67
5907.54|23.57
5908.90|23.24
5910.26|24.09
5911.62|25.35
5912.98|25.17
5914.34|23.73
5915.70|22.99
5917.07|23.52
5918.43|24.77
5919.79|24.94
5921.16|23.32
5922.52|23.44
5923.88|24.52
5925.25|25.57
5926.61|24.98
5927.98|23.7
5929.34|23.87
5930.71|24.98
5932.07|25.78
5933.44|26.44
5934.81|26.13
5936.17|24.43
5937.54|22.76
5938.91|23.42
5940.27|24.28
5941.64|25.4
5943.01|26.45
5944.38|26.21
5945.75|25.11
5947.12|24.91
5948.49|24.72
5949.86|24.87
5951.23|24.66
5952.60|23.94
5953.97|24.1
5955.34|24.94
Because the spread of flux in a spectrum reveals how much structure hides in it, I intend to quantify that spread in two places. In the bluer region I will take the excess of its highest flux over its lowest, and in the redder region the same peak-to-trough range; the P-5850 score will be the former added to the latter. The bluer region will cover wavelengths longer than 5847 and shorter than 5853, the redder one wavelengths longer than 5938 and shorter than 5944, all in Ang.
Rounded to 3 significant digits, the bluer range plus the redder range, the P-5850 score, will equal 4.02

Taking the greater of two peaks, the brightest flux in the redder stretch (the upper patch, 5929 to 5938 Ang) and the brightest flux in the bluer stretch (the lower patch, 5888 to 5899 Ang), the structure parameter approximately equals 26.4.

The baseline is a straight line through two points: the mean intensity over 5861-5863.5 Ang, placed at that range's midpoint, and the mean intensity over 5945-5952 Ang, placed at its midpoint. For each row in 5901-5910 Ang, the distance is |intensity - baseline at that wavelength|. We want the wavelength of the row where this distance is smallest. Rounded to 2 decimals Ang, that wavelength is 5904.82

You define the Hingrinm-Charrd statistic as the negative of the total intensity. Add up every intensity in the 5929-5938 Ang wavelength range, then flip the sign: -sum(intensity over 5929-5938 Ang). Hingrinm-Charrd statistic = -174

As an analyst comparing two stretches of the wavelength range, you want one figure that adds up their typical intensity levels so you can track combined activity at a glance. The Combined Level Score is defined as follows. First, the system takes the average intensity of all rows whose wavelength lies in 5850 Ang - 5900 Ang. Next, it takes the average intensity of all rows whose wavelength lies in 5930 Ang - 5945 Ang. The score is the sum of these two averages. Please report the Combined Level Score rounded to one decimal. 49.1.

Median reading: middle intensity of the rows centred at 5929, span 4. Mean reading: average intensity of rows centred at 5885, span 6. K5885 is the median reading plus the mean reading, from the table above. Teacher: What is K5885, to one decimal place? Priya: 47.1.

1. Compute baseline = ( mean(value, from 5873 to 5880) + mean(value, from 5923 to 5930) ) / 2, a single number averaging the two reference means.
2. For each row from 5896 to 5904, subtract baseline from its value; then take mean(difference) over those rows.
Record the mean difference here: -2.4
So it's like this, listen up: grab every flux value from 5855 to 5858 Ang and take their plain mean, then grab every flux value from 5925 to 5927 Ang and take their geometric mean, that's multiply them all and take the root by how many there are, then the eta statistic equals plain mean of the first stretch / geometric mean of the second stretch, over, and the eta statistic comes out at 0.93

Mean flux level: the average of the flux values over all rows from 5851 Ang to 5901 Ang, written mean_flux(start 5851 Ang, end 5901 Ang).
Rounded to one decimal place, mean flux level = 23.9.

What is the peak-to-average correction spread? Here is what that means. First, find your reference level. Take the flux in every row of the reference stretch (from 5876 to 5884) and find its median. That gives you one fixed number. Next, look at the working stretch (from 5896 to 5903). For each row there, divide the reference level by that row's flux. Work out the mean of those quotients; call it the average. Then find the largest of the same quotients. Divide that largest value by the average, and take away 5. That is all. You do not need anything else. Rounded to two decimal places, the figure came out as -3.95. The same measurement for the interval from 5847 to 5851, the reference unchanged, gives -3.99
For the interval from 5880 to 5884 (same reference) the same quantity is -3.97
